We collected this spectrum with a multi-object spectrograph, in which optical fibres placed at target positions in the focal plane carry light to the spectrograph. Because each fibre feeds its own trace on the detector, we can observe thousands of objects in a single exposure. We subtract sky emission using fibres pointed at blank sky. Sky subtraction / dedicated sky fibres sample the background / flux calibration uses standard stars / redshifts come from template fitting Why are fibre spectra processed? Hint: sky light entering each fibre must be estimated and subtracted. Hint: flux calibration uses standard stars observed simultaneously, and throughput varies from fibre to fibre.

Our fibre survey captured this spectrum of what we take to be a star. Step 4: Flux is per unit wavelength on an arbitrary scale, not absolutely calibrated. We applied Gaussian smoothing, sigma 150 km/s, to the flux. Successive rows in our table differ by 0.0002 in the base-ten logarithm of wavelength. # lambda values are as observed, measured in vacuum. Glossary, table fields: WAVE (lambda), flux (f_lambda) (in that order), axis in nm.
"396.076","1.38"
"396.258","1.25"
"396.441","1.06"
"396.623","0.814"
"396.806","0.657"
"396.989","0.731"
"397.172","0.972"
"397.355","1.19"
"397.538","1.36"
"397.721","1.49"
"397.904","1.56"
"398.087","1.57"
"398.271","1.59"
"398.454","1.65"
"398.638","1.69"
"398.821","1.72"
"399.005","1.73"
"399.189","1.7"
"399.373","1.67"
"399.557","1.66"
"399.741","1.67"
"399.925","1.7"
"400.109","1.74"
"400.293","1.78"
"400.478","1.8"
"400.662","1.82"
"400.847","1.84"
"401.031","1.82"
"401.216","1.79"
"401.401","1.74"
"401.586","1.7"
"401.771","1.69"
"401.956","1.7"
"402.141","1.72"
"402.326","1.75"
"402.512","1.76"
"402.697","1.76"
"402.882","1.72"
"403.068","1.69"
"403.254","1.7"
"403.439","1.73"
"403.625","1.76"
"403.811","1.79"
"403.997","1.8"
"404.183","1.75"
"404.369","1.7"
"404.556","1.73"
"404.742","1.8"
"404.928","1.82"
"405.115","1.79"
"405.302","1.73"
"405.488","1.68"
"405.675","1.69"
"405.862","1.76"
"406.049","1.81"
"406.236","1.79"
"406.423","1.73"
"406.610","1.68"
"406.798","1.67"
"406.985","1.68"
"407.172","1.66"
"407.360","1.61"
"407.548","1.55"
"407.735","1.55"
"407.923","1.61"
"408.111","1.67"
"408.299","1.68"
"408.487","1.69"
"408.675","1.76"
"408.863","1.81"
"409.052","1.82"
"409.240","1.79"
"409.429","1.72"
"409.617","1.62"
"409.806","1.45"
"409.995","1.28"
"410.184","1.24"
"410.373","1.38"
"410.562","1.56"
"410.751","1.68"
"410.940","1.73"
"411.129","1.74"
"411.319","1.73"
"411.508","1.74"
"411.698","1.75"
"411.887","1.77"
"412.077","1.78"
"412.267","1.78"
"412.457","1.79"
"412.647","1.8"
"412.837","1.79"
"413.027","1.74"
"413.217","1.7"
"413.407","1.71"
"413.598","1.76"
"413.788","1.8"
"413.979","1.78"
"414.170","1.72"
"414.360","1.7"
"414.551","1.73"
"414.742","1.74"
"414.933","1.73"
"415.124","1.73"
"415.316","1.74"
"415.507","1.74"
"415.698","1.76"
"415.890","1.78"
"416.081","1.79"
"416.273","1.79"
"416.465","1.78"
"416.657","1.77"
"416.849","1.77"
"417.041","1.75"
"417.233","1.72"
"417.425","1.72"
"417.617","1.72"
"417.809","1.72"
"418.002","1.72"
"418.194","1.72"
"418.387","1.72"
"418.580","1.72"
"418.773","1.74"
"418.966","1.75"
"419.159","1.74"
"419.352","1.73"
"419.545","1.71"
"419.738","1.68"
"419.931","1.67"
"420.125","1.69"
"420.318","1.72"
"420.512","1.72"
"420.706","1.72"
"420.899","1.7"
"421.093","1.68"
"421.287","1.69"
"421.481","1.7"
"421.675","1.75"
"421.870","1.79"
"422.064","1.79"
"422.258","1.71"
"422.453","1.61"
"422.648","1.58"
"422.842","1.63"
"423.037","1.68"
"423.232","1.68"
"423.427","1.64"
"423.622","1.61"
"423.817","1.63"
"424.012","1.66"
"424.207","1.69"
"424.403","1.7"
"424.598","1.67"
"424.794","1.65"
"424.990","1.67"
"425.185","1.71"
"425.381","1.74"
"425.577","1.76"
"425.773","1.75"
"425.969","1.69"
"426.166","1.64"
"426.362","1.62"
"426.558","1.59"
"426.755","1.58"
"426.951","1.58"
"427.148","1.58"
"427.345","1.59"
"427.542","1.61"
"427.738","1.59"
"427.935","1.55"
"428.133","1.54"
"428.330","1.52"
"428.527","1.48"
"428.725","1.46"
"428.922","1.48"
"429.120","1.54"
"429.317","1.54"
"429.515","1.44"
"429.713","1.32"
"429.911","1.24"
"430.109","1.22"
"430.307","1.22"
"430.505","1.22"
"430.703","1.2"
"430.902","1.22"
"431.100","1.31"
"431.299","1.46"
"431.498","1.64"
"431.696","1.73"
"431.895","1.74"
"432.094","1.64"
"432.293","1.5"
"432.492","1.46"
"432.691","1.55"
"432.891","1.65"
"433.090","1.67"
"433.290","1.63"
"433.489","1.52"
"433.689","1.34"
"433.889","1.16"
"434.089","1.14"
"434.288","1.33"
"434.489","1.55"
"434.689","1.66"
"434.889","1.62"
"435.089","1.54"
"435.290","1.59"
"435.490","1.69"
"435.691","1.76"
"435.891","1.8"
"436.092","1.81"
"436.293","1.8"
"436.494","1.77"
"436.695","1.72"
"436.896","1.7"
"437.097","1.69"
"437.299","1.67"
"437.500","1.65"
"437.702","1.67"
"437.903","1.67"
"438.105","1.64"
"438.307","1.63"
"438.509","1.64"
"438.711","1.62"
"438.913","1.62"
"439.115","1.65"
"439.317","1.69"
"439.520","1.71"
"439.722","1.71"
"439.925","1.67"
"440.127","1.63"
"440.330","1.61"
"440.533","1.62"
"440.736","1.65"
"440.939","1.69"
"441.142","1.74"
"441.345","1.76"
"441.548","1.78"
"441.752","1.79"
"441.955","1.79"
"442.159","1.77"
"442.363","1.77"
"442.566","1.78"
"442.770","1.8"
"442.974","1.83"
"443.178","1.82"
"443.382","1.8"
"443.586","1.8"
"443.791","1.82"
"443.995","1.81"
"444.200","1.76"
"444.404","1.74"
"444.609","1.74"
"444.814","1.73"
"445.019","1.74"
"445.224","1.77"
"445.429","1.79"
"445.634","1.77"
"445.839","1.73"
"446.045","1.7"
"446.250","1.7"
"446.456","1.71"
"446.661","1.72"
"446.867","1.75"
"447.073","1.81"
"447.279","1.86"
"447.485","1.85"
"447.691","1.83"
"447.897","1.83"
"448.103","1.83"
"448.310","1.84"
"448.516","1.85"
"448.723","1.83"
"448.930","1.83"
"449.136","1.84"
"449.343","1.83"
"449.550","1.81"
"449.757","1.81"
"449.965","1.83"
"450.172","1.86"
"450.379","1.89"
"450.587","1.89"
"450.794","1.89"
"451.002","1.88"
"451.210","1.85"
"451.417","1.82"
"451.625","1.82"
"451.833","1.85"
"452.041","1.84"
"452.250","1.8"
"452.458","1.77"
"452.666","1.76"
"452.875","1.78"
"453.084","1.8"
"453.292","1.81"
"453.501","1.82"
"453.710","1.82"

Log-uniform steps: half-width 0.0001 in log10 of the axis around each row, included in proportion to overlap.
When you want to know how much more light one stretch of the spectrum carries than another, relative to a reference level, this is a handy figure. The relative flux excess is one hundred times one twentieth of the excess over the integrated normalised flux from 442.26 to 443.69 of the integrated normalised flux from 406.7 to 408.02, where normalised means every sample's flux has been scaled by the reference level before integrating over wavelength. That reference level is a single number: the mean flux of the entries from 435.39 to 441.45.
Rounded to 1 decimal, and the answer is -1.3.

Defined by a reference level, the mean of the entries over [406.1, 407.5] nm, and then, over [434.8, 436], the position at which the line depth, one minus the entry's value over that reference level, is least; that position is 435.891 nm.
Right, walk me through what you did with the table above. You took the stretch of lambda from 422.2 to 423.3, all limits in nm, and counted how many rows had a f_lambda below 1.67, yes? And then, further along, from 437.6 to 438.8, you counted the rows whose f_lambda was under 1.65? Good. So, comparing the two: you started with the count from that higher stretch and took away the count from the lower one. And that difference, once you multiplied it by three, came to 3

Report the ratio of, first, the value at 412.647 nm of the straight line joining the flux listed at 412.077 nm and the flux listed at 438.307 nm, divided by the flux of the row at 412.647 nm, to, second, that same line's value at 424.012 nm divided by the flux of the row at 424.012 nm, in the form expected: 0.96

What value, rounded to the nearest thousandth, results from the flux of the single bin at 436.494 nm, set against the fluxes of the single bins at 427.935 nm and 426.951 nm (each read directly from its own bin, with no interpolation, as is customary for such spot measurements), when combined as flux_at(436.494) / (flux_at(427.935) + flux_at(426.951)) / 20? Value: 0.028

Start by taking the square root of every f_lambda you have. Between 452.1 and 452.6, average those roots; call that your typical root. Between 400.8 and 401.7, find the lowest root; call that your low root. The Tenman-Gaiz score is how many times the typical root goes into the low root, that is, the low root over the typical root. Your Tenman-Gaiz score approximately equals 0.98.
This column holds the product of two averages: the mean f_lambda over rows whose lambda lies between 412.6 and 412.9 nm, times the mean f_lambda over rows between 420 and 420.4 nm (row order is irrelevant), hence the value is 3.1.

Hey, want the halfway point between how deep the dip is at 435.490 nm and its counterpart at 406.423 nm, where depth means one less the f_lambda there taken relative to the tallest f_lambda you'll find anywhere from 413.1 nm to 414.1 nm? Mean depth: 0.050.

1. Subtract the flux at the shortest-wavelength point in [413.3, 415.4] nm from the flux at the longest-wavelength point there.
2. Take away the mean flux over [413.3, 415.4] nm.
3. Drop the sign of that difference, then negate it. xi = -1.71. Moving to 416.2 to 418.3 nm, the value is -1.81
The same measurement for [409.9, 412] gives -1.11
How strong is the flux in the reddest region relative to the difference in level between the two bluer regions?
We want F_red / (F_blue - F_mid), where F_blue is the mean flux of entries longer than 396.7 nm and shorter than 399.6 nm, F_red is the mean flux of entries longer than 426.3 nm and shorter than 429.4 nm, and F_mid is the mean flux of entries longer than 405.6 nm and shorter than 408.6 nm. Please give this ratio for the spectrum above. -6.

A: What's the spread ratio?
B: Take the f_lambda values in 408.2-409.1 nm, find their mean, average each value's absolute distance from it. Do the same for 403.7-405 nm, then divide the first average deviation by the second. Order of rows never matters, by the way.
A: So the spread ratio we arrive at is 1.4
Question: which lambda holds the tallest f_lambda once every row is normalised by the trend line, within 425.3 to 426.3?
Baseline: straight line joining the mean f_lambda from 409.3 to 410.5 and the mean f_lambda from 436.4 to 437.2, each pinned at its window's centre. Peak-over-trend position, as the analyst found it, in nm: 425.577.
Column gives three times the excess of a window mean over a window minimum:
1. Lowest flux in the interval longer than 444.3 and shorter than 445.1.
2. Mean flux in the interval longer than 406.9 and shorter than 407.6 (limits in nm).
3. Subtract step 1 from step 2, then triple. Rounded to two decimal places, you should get -0.31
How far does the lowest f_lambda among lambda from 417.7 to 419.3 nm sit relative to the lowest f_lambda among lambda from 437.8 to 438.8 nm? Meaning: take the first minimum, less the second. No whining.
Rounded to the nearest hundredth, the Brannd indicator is 0.10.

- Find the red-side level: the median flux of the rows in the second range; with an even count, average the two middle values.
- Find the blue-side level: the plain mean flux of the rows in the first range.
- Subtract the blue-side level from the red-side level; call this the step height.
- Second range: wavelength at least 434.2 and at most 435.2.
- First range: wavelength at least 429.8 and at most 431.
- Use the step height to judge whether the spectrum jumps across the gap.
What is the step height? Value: 0.33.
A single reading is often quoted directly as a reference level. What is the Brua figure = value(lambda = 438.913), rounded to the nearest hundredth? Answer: 1.62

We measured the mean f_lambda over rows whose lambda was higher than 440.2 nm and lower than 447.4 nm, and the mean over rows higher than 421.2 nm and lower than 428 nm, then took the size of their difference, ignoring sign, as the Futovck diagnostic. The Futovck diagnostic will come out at 0.095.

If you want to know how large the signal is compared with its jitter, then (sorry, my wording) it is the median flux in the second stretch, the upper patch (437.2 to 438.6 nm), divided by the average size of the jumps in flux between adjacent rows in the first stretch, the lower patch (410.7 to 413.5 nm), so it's 92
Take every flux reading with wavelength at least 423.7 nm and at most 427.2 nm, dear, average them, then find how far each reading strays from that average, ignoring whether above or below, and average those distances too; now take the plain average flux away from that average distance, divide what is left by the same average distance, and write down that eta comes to -34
